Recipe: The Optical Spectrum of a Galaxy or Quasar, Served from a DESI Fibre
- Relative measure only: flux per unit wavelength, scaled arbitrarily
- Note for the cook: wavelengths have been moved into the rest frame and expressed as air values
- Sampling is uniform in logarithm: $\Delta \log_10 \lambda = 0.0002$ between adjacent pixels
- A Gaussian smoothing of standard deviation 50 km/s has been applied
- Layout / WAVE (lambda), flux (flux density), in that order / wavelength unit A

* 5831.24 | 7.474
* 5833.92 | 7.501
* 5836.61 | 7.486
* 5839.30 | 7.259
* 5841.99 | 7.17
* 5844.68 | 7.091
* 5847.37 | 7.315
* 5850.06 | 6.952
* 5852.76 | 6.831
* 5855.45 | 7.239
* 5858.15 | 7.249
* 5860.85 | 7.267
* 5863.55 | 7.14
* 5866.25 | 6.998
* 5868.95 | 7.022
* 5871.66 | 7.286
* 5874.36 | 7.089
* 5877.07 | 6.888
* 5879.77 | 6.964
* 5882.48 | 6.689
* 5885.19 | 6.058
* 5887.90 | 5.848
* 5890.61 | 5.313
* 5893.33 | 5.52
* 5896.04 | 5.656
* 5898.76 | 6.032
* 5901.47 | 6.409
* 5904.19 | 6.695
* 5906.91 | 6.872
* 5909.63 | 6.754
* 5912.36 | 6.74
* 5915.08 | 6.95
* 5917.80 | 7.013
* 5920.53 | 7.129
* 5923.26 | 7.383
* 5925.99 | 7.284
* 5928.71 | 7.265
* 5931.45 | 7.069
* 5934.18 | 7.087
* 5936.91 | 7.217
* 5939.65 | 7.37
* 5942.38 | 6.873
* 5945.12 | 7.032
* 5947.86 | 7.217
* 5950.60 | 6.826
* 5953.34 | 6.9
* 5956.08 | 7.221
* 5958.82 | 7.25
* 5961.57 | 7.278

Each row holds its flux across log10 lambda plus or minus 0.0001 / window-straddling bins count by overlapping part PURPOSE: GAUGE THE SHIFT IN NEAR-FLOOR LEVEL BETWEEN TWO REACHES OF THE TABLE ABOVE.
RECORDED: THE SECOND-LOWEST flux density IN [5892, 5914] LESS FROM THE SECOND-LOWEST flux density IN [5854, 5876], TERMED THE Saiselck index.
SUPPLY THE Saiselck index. 1.4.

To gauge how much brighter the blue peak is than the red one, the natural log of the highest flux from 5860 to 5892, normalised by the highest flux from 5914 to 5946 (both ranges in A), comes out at -0.013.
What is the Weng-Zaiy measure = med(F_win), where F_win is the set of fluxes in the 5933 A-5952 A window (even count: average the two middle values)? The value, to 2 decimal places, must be 7.09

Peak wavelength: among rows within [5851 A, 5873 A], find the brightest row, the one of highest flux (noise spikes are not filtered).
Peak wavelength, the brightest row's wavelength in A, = 5871.66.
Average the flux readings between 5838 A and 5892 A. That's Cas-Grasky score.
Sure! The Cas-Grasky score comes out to 6.88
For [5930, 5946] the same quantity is 7.11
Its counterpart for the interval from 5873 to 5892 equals 6.41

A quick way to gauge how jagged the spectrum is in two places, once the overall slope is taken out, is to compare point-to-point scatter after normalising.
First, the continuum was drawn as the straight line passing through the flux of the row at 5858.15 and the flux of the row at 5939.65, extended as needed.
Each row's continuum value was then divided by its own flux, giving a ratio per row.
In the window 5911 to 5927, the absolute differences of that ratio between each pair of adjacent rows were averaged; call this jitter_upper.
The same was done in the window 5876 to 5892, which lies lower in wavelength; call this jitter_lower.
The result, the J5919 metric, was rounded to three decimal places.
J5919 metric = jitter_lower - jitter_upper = 0.046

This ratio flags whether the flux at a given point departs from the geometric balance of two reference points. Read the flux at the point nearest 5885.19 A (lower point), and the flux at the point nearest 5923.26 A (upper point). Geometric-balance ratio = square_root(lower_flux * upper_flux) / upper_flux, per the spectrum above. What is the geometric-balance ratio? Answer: 0.91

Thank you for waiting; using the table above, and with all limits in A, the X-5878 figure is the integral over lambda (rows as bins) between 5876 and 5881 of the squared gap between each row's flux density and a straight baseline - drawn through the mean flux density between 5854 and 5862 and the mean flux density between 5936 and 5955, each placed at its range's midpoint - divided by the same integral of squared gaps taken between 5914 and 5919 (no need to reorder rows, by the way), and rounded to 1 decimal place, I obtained 3.7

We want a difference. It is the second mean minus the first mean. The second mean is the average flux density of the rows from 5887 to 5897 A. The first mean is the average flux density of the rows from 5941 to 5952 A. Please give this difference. -1.4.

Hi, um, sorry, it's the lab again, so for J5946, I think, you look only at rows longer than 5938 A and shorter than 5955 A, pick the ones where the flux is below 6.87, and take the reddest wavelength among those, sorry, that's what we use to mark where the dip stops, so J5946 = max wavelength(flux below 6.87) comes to 5950.60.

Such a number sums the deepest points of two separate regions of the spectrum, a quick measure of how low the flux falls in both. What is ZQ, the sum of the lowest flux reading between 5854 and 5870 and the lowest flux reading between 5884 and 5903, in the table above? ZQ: 12.3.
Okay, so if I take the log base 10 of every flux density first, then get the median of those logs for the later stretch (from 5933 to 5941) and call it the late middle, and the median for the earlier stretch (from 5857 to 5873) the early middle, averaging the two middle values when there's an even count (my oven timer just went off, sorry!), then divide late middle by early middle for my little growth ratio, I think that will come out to 1.00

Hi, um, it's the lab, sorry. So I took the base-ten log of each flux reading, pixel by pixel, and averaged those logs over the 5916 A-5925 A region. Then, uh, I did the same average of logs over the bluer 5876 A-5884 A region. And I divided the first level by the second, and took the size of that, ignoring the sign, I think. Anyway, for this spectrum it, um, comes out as 1.02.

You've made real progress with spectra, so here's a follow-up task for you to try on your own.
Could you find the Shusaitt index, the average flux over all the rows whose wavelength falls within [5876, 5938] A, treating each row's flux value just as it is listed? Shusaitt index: 6.64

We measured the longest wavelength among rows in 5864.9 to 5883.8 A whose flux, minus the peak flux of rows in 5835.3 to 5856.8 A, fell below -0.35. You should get 5882.48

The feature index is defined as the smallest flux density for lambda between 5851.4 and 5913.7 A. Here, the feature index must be 5.313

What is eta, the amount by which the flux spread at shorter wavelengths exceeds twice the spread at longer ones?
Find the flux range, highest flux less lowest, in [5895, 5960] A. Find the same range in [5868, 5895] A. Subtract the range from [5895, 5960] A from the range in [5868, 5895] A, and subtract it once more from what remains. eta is -1.5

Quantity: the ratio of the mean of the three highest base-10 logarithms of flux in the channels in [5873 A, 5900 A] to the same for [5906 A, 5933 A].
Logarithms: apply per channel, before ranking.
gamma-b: 0.98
